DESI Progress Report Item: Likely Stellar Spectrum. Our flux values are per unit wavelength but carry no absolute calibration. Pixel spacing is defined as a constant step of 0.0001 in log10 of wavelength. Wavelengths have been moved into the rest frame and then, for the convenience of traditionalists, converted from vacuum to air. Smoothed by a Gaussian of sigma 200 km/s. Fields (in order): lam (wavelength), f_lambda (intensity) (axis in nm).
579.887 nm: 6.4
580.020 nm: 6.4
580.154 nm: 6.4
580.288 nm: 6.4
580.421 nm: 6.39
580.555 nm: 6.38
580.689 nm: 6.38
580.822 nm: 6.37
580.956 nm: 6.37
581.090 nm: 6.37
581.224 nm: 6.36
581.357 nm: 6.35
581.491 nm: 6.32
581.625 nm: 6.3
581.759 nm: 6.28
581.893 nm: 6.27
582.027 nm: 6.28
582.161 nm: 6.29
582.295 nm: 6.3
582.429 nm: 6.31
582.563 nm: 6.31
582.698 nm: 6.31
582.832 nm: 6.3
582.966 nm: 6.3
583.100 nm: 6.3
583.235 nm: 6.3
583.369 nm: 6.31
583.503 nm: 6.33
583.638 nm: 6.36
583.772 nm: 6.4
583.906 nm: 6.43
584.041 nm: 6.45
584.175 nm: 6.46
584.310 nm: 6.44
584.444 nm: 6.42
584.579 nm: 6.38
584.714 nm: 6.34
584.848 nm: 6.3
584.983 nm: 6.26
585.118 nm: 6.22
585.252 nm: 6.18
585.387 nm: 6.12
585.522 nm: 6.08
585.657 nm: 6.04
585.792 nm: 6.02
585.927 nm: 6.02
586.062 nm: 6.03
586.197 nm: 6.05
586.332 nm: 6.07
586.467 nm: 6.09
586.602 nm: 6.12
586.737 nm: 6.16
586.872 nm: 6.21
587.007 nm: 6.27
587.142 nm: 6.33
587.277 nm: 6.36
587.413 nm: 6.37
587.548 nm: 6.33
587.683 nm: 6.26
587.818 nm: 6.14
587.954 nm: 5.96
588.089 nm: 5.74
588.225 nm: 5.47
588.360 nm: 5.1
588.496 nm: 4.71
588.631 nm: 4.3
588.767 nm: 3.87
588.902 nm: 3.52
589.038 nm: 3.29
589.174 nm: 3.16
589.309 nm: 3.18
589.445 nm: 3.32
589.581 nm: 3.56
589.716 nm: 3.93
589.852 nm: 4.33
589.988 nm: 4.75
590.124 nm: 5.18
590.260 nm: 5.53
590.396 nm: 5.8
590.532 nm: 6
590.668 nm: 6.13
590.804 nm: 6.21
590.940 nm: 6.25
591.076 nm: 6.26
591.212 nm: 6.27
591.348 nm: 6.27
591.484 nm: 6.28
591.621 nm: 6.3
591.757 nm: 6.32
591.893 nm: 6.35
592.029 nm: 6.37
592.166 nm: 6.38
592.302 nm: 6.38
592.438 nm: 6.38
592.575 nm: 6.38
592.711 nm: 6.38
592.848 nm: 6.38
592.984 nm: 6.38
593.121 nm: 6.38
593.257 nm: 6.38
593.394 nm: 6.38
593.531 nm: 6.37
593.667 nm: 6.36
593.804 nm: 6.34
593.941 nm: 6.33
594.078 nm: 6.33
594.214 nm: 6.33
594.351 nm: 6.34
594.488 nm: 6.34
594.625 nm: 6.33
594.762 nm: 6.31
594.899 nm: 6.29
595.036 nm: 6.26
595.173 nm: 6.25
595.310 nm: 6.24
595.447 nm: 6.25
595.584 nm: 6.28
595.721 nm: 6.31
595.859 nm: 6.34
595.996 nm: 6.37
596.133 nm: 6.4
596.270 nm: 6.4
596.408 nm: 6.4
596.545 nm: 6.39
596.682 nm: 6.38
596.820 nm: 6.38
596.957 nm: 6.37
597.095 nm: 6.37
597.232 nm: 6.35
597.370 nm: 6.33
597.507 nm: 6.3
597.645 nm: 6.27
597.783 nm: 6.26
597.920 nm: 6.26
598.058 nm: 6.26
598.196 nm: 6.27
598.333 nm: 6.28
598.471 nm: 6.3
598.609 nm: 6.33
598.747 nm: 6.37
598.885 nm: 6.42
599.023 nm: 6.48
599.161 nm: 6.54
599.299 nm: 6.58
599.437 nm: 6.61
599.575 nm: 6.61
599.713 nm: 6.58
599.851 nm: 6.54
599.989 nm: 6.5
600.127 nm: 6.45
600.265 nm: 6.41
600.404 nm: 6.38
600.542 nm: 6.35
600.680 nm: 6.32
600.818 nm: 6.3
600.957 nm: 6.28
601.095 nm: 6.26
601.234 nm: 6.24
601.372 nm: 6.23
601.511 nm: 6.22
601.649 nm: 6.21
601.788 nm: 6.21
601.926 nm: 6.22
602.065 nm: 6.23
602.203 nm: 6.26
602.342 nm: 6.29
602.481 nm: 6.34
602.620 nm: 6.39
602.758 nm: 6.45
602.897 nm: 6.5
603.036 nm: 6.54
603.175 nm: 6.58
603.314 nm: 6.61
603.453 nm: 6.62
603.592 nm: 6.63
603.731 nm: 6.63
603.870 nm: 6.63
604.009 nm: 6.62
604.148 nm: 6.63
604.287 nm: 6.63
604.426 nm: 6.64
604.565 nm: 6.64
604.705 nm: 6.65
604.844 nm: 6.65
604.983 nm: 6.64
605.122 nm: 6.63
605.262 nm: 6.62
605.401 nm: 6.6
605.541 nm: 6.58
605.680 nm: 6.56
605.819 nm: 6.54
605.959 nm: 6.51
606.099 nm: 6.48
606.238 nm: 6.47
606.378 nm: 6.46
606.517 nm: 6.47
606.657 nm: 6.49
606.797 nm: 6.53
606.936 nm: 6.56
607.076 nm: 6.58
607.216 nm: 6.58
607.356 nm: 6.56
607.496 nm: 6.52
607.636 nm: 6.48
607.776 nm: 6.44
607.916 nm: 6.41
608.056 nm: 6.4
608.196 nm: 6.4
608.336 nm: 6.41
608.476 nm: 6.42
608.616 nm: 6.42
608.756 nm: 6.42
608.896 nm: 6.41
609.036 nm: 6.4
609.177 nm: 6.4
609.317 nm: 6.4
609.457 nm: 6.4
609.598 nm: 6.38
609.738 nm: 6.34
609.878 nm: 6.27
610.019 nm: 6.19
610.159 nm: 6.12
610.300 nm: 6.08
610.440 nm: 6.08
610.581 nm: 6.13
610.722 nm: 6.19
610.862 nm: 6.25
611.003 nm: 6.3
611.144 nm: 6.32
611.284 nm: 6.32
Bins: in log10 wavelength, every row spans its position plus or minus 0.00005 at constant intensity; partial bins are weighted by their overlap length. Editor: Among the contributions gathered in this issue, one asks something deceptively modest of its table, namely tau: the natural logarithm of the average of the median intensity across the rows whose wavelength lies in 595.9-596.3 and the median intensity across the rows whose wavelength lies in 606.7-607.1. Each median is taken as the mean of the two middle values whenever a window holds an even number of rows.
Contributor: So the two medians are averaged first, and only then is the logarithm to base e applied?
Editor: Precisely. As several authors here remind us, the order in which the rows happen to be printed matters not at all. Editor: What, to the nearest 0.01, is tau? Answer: 1.87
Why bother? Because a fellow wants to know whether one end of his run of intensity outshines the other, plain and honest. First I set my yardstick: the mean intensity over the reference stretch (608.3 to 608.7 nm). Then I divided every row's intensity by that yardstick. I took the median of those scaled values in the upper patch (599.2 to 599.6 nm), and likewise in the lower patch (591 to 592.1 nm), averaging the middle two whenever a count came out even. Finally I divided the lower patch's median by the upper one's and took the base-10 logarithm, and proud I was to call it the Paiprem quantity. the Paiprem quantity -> -0.022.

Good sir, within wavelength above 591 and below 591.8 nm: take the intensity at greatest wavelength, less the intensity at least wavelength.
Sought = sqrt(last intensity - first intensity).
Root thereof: 0.2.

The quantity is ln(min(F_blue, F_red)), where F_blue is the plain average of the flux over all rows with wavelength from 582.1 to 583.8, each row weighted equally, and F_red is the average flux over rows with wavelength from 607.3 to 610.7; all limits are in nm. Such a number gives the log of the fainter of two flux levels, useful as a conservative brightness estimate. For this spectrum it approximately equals 1.843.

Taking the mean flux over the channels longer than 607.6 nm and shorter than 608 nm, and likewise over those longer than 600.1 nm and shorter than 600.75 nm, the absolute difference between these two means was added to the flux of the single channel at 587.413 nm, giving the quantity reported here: 6.43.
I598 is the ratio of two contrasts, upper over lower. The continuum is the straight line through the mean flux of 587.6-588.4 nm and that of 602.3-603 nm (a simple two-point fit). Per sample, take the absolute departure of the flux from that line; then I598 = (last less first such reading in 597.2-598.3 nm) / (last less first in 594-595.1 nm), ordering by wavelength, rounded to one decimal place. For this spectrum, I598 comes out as 1.1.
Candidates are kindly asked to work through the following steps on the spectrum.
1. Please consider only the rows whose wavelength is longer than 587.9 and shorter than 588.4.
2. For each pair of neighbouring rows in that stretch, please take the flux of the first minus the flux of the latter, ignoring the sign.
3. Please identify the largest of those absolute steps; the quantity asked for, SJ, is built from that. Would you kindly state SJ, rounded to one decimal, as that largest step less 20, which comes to -19.6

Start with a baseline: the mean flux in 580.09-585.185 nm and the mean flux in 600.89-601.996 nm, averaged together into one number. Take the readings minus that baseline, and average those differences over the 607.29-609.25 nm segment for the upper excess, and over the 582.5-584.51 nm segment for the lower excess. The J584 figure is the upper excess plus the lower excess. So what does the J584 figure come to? 0.22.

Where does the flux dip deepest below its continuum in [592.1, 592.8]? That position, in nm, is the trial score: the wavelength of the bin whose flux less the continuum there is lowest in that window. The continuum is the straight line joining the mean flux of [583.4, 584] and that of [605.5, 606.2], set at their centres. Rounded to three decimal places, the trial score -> 592.711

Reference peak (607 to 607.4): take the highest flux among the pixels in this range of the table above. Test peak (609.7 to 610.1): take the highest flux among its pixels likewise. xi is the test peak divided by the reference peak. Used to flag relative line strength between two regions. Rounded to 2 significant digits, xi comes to 0.96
